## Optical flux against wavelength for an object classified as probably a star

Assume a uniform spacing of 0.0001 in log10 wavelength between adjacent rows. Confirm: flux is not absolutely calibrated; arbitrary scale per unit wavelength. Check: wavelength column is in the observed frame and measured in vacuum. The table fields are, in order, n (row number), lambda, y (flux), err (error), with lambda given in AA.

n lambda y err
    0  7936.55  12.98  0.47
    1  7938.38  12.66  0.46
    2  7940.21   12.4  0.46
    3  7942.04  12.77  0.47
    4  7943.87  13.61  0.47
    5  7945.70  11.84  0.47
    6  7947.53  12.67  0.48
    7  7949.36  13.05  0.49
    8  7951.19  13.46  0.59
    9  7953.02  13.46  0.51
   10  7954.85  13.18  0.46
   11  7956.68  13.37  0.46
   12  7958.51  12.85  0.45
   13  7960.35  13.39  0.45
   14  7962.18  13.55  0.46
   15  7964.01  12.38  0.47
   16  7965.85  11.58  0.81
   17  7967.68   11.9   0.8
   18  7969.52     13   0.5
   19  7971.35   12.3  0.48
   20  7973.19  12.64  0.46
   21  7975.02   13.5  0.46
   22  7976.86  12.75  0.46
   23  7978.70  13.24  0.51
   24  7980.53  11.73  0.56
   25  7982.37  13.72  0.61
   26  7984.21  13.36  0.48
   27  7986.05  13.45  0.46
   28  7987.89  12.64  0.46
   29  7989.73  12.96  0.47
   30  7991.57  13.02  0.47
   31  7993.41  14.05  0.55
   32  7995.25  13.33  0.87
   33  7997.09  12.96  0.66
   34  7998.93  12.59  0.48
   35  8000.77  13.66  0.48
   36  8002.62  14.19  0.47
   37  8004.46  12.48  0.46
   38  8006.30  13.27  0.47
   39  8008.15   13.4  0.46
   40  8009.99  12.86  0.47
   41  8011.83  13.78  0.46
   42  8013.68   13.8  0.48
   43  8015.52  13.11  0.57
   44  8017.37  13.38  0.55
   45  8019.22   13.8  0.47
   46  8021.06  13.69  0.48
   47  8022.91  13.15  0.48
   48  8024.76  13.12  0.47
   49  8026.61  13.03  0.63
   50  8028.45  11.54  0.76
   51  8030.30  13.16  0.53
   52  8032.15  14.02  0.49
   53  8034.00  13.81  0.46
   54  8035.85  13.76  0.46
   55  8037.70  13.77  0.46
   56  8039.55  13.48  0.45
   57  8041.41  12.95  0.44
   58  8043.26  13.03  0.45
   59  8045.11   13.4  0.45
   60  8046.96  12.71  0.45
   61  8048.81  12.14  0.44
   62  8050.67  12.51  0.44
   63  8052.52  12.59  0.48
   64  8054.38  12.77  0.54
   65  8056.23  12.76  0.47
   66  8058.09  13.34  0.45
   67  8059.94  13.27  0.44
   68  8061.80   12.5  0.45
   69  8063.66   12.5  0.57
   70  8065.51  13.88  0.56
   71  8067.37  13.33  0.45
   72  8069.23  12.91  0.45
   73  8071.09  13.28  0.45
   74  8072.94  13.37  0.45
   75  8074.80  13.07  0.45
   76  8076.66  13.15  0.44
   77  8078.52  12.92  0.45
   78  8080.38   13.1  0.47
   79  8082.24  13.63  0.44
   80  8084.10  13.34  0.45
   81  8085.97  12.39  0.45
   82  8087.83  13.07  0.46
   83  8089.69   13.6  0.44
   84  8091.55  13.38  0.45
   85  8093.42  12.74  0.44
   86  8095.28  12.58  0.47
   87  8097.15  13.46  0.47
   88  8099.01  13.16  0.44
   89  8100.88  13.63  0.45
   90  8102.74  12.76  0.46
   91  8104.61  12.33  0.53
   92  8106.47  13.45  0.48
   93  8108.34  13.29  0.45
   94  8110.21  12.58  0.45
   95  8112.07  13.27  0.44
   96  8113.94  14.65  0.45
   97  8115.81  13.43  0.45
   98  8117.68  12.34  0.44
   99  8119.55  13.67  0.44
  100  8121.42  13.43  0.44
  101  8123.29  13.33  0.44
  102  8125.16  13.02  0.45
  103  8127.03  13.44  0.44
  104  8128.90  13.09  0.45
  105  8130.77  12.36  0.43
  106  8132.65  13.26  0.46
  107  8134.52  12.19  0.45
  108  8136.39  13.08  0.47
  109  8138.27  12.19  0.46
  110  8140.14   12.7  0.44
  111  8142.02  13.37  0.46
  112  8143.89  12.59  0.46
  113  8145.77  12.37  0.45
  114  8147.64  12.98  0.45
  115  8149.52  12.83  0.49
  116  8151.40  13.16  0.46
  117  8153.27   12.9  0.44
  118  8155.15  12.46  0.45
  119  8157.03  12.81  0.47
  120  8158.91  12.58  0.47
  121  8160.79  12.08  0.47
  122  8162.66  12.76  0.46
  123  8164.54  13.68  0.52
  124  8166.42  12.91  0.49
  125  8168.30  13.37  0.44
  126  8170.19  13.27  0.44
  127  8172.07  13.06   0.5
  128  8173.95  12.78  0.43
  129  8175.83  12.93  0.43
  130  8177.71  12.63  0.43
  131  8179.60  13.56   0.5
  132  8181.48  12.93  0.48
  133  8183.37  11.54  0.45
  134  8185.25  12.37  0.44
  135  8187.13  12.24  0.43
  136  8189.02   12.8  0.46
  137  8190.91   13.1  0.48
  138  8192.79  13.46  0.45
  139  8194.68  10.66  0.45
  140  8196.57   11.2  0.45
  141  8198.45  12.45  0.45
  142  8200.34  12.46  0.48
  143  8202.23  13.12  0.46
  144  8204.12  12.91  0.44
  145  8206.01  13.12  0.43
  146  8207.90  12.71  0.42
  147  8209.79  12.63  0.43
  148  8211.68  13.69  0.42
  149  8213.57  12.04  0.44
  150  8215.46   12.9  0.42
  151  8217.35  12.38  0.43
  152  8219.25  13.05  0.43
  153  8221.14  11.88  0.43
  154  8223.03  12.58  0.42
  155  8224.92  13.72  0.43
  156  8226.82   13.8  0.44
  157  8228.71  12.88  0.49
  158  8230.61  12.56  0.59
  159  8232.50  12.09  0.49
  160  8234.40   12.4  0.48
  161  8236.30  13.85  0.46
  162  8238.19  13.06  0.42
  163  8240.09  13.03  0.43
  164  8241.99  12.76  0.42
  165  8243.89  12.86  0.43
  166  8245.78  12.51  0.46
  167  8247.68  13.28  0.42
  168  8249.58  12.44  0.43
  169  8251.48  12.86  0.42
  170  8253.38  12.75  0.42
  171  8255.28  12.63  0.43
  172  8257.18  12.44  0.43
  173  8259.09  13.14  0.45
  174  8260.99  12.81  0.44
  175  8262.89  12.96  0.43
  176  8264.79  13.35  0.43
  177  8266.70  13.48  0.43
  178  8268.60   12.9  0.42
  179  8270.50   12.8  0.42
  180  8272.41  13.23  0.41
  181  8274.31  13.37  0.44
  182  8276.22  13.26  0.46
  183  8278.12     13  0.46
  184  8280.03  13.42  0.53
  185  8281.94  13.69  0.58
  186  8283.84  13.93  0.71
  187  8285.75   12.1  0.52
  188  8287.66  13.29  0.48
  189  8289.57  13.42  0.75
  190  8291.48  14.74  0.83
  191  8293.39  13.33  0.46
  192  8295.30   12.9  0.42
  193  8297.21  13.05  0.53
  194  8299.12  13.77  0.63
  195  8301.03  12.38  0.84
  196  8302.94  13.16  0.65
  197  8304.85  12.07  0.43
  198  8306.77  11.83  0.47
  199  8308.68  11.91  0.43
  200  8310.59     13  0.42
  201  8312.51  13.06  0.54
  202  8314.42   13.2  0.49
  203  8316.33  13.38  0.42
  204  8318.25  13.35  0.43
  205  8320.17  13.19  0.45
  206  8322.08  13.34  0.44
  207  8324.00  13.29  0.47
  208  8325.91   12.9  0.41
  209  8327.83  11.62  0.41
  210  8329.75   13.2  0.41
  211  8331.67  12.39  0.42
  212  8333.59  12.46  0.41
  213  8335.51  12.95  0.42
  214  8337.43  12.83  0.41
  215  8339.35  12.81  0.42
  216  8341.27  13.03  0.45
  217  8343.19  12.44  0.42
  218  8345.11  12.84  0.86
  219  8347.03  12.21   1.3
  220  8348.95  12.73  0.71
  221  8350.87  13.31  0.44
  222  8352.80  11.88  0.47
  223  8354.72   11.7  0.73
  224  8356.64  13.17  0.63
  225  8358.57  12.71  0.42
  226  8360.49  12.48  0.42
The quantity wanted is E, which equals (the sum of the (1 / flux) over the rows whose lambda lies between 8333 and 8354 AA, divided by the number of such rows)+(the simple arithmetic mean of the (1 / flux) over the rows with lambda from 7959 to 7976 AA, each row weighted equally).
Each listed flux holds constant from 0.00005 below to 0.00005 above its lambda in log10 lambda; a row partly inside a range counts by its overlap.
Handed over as 0.1579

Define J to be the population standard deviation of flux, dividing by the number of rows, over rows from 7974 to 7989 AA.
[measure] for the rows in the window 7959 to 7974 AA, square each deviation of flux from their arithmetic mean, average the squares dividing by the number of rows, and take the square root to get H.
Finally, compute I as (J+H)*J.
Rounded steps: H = 0.65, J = 0.61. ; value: 0.8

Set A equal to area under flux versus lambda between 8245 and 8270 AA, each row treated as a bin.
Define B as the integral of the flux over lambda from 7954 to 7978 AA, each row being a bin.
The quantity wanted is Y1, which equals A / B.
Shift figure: 1.05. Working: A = 322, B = 307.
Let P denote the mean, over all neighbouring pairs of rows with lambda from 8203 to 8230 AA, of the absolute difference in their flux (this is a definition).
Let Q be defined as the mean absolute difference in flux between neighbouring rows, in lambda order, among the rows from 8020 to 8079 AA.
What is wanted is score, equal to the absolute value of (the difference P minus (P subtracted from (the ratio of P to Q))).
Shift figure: 0.29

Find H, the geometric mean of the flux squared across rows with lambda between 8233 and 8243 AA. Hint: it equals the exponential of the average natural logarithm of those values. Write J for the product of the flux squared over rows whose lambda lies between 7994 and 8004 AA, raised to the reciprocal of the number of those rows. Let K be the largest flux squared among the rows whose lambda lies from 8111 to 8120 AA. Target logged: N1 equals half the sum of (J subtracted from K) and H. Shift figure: 103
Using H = 169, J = 178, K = 215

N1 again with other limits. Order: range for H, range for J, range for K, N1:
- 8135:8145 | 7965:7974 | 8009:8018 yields 102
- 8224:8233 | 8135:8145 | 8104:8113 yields 93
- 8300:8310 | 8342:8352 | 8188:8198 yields 85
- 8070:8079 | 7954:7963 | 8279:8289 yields 96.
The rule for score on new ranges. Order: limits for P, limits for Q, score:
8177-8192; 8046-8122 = 0.07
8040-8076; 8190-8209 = 0.23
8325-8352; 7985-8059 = 0.00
